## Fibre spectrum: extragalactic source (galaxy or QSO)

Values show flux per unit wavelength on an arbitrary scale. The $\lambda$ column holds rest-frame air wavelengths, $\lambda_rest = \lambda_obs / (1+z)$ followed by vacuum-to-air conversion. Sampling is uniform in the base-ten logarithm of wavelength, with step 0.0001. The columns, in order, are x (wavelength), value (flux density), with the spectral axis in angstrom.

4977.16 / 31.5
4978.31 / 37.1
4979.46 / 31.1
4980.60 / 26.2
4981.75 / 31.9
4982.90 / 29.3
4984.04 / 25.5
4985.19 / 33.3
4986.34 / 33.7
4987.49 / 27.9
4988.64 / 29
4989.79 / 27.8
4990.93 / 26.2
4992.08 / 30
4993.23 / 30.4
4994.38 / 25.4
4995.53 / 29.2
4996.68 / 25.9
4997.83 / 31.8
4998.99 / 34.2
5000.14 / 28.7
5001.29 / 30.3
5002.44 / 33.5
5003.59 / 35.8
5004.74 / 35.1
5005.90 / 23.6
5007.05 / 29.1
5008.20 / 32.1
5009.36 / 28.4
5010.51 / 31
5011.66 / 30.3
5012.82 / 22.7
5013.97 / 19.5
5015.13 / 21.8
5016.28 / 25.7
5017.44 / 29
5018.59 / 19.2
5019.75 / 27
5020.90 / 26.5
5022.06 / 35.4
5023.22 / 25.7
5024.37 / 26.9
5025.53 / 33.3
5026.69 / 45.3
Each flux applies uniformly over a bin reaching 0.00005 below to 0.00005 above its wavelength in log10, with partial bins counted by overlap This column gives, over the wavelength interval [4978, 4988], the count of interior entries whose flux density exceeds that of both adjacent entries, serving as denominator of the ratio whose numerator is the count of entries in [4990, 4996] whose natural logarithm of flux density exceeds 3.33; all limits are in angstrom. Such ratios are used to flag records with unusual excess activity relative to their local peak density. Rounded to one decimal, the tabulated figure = 1.5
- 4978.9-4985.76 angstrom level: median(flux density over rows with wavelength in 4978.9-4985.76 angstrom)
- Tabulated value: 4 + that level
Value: 34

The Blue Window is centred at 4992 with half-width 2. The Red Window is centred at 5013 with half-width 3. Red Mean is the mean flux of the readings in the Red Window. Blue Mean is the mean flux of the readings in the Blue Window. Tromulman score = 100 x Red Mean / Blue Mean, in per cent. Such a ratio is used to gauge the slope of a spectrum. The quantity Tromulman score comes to 87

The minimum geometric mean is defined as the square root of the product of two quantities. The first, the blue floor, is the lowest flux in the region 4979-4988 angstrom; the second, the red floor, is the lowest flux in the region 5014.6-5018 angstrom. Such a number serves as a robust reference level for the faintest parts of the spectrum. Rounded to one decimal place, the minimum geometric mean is 23.6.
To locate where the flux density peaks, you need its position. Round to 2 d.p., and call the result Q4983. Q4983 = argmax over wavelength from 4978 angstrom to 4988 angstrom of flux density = 4978.31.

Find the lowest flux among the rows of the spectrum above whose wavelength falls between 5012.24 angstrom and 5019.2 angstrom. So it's 19.2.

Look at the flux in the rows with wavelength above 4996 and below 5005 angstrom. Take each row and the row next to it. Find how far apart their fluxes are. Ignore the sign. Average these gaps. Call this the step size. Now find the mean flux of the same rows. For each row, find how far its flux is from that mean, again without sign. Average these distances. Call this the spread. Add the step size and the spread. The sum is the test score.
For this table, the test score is 5.8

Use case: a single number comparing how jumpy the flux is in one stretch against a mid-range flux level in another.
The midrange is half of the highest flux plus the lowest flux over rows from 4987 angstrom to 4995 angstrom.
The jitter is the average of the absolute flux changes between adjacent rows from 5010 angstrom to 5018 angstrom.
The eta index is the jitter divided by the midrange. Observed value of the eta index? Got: 0.125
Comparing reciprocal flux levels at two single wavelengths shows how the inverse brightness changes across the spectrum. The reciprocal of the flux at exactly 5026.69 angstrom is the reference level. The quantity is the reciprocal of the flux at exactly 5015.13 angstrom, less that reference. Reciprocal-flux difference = 0.024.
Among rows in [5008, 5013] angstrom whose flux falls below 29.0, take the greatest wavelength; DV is 5012.82 angstrom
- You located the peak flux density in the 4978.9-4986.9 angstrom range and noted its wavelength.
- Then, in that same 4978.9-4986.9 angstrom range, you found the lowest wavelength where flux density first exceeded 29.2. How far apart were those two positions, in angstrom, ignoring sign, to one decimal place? 6.9 angstrom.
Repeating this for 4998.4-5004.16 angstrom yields 4.6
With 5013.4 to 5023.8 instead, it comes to 0.0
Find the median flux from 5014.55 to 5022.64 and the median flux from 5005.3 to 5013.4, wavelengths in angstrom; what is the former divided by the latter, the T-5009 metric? 0.91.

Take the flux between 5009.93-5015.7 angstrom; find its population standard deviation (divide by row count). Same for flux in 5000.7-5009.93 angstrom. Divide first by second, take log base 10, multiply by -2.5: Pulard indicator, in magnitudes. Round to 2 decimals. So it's -0.24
